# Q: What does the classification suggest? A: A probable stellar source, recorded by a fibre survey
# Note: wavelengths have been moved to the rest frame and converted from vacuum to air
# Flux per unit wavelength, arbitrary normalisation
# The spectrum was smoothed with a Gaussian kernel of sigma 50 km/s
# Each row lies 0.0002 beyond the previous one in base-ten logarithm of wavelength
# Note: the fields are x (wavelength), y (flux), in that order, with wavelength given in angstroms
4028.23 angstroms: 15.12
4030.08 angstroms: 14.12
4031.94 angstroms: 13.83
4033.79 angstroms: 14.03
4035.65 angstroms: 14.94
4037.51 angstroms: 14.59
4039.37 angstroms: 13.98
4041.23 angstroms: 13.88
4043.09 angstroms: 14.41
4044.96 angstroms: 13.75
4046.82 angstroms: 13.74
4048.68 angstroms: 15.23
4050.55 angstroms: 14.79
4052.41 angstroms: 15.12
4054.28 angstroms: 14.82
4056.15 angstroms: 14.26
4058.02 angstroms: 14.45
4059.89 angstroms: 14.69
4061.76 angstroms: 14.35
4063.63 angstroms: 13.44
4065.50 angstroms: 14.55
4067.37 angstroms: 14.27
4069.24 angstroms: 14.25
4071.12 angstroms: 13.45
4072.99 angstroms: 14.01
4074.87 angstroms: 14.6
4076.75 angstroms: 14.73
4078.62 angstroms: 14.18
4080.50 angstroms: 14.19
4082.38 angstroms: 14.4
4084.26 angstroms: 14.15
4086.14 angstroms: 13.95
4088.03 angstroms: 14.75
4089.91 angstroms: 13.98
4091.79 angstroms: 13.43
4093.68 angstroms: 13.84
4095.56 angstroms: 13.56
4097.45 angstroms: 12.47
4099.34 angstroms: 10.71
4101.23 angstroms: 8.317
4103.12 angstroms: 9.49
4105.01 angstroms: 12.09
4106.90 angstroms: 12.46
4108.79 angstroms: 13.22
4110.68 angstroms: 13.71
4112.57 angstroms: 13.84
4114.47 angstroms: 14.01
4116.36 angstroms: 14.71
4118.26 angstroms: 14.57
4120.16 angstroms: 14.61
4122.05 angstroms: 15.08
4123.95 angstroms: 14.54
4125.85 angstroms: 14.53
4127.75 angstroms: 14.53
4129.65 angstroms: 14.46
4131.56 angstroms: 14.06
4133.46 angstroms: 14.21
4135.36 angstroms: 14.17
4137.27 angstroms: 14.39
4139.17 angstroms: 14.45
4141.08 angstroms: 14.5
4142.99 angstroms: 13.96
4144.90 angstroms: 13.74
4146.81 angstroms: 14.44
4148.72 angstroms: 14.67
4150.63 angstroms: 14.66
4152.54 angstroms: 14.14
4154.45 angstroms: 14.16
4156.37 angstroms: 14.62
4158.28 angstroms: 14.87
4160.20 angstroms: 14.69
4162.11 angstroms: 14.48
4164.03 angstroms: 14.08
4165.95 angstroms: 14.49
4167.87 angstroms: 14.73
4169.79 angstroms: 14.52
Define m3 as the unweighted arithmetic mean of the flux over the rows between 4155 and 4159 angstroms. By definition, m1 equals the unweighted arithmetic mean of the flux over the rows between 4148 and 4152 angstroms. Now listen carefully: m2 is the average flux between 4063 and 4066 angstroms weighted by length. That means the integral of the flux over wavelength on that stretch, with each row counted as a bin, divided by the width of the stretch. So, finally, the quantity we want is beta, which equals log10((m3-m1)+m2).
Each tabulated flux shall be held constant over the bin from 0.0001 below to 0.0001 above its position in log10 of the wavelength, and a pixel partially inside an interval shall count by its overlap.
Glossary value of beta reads 1.15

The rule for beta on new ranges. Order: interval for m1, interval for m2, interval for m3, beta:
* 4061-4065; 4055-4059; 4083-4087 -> 1.16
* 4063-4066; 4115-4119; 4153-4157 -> 1.18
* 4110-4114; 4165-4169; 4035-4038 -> 1.19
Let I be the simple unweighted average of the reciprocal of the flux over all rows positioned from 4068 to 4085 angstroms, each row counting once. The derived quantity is 0.0704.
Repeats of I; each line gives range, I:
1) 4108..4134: 0.0700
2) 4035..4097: 0.0702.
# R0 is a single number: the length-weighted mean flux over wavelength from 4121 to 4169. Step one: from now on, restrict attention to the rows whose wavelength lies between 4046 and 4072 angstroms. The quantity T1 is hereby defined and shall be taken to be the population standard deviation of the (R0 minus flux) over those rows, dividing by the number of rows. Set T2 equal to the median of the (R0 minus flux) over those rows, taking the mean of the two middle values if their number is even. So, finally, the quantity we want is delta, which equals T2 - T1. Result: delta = -0.51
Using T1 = 0.5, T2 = 0.03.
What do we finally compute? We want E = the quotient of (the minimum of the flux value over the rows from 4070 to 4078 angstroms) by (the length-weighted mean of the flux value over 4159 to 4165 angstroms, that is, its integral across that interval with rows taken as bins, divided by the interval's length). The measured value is 0.93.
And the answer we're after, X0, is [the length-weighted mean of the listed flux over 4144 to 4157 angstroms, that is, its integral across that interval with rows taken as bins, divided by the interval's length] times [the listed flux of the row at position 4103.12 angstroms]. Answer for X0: 136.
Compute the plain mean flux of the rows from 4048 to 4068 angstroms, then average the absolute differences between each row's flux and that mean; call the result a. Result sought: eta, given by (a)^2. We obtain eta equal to 0.12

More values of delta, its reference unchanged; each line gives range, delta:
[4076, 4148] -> -1.14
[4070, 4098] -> -0.15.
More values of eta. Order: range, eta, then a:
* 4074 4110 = 1.86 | 1.36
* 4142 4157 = 0.09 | 0.30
